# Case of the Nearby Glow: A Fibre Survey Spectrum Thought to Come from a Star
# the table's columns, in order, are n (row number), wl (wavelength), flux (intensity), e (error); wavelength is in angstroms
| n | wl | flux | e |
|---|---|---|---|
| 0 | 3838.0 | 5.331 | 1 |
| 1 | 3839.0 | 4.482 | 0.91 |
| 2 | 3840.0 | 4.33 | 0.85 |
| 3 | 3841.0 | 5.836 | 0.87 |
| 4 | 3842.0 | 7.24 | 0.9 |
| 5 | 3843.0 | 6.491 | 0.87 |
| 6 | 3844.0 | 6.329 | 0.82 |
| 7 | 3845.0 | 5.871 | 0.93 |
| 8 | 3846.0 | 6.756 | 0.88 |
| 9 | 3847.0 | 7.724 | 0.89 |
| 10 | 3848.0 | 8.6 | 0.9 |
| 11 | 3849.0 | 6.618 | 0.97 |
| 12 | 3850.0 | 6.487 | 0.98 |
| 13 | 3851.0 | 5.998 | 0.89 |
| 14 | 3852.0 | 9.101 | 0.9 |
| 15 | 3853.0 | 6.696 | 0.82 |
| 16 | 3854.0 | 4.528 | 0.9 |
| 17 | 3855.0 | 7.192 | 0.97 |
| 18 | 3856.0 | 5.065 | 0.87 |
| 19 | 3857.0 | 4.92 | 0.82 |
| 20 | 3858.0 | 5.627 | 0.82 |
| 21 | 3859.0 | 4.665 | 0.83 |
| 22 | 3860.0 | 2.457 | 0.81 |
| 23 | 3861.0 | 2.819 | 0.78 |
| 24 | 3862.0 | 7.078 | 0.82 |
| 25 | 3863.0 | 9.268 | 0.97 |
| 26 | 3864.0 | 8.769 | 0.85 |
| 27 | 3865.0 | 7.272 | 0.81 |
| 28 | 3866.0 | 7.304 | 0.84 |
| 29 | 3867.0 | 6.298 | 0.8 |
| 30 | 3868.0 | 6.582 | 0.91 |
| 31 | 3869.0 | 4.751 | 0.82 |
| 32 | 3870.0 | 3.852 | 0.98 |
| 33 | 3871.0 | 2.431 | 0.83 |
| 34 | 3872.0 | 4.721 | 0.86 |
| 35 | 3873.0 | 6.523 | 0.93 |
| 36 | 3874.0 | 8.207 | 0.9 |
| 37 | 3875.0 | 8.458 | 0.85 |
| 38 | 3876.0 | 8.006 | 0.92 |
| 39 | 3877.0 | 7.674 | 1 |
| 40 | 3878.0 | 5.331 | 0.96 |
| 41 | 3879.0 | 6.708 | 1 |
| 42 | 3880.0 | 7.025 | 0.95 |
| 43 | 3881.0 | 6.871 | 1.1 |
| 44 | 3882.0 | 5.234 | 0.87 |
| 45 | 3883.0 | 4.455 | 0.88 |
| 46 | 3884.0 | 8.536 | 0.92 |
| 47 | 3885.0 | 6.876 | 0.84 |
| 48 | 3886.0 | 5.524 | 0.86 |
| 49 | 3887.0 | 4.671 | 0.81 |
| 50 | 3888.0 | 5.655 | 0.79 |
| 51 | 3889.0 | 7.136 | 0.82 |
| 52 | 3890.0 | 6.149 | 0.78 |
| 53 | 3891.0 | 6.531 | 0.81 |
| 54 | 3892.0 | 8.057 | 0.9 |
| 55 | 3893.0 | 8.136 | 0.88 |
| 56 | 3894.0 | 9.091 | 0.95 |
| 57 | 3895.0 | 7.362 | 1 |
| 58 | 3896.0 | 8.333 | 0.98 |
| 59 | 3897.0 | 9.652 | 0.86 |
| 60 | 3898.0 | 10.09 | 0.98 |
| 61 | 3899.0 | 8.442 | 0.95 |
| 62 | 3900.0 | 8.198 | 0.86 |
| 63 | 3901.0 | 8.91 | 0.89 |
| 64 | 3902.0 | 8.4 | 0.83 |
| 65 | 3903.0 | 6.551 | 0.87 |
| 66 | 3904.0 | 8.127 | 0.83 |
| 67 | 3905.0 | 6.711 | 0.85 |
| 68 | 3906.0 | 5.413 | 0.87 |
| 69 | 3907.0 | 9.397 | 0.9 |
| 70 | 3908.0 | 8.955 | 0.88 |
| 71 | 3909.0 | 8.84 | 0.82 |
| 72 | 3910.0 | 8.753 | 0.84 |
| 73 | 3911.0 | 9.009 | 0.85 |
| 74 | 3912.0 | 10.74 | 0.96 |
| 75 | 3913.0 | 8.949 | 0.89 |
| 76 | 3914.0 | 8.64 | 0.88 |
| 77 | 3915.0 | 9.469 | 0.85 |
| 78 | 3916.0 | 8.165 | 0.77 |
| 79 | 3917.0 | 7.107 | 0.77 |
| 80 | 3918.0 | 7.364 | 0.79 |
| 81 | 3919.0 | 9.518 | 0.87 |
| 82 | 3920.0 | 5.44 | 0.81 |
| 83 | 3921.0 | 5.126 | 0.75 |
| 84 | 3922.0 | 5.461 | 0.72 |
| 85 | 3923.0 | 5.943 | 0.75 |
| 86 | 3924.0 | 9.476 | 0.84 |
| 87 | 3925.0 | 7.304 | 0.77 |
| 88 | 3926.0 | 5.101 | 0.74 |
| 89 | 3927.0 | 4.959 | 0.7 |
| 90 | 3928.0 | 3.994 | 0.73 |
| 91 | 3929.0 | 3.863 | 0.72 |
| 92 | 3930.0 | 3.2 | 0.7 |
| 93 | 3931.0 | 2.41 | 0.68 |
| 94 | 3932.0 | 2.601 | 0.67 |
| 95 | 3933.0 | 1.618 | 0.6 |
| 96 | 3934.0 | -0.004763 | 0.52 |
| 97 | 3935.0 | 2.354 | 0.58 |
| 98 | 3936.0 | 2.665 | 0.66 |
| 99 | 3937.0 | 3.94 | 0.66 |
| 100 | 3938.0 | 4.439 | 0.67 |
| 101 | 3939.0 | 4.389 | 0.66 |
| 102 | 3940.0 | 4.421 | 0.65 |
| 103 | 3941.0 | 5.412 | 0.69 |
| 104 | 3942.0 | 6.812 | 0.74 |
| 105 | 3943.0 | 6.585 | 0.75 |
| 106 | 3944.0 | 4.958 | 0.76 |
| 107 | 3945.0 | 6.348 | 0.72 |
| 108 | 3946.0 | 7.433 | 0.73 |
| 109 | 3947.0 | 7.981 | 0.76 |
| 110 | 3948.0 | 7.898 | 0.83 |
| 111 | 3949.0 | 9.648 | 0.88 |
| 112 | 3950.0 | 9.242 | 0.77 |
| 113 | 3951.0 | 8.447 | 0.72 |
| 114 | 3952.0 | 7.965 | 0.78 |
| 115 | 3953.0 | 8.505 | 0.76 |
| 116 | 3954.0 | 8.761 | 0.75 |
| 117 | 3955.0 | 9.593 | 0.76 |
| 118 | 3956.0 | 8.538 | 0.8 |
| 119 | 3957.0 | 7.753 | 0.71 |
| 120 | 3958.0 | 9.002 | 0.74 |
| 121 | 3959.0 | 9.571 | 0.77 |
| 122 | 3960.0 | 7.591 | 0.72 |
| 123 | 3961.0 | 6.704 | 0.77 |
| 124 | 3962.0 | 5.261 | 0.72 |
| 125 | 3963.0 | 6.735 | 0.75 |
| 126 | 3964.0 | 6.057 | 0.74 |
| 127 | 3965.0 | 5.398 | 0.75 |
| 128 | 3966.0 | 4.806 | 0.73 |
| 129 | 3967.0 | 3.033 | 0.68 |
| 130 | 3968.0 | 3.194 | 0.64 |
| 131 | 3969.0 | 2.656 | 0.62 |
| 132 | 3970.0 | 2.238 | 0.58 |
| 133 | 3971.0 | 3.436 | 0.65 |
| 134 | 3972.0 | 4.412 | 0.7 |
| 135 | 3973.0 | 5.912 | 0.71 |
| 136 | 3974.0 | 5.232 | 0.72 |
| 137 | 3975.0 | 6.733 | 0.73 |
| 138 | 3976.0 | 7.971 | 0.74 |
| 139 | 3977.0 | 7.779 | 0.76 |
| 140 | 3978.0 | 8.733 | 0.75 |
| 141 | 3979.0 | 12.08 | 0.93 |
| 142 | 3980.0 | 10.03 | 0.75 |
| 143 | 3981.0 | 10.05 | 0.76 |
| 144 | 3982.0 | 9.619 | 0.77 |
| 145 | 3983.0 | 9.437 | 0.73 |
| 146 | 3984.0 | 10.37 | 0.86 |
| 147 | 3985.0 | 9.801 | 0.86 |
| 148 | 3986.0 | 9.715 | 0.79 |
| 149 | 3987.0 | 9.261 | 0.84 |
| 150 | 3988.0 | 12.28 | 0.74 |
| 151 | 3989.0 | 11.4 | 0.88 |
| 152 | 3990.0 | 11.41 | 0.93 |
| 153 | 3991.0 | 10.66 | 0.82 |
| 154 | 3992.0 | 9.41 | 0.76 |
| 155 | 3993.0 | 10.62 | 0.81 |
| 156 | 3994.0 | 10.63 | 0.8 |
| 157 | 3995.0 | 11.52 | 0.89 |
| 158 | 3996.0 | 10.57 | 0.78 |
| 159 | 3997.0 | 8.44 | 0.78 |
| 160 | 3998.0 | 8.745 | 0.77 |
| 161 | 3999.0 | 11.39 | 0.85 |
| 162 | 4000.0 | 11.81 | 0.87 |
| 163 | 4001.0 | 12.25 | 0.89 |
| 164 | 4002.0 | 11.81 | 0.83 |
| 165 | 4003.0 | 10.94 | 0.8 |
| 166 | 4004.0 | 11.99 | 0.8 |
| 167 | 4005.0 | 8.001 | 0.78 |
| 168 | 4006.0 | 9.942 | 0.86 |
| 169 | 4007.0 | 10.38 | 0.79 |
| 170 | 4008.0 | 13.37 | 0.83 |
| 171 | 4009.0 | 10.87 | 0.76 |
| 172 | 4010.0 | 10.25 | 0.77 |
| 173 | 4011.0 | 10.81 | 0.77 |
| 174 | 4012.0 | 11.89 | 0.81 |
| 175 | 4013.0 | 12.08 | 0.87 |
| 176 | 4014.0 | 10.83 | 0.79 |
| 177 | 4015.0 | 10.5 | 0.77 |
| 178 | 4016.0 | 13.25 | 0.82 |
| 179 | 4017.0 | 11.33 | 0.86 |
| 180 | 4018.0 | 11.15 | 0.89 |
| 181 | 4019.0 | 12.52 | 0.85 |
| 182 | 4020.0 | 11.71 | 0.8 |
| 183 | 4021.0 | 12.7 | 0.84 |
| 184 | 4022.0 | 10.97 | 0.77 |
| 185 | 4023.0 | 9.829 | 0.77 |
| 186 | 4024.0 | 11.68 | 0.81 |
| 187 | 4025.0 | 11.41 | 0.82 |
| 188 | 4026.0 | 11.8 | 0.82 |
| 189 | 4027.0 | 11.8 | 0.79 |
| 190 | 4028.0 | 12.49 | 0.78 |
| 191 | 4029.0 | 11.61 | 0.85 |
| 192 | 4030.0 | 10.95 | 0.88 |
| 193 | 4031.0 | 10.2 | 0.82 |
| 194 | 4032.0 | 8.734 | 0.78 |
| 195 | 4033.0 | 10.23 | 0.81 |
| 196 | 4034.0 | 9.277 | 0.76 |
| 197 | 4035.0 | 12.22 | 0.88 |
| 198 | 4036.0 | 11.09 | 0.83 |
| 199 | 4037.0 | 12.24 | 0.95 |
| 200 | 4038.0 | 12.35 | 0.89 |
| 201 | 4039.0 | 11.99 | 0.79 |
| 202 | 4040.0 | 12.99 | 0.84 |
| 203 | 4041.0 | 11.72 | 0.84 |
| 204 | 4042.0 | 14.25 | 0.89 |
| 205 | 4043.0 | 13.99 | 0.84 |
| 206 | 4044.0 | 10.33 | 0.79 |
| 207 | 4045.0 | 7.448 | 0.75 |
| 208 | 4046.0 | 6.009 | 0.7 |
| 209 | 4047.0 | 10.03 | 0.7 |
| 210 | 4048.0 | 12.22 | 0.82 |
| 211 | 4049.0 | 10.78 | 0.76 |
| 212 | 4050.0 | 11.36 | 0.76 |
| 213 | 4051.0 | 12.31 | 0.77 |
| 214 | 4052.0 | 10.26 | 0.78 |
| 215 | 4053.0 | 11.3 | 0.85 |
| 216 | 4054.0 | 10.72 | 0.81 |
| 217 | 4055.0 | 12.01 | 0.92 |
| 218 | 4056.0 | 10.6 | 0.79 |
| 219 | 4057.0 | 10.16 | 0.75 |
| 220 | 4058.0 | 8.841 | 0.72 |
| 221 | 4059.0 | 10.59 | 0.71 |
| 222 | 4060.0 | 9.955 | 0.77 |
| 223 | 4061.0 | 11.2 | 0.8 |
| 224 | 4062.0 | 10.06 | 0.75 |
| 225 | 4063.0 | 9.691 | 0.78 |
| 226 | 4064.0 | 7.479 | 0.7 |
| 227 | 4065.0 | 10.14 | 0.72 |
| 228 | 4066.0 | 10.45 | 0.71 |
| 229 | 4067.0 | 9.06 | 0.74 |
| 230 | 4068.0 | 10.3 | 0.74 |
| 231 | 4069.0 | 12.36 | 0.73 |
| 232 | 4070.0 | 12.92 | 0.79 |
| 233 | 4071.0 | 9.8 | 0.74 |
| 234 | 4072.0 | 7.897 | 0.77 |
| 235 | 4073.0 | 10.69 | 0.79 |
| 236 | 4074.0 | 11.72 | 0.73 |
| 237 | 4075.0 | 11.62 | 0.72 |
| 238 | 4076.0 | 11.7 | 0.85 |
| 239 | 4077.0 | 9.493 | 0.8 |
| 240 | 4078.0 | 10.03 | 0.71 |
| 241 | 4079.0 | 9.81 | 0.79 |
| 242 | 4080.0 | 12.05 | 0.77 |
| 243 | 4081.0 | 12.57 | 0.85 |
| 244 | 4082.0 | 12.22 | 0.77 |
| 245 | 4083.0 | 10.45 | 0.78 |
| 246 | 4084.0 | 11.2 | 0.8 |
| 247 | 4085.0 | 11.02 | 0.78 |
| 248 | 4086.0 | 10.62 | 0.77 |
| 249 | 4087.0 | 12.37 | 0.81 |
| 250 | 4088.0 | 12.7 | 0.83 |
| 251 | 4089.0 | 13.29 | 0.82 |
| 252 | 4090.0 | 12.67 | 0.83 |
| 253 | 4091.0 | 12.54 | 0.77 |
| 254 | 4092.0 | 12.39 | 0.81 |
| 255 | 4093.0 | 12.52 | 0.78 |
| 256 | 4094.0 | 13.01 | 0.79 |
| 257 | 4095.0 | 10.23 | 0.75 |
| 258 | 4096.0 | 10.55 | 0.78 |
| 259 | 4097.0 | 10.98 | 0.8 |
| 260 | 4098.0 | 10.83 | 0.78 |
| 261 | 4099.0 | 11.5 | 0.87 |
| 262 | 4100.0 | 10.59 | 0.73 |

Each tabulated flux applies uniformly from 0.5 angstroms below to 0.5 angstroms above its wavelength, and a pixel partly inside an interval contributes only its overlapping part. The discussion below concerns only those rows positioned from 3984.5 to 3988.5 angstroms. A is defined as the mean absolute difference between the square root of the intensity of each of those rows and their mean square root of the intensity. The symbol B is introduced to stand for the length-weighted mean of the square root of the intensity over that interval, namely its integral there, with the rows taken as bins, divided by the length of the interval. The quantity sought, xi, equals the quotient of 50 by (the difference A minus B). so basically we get -16.4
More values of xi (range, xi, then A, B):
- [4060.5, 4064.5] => -17.2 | 0.18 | 3.09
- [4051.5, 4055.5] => -15.4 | 0.09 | 3.33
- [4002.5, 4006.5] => -16.7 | 0.20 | 3.19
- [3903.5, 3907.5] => -20.3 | 0.25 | 2.71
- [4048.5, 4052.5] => -15.4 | 0.10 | 3.34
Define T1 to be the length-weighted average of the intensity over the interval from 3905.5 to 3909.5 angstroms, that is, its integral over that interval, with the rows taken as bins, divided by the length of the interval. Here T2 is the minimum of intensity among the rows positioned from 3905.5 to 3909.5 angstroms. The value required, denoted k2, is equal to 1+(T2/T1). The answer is 1.66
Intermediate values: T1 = 8.2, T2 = 5.413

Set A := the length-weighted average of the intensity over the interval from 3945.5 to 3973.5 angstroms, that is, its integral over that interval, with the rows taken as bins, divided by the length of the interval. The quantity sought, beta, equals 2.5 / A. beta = 0.37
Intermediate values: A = 7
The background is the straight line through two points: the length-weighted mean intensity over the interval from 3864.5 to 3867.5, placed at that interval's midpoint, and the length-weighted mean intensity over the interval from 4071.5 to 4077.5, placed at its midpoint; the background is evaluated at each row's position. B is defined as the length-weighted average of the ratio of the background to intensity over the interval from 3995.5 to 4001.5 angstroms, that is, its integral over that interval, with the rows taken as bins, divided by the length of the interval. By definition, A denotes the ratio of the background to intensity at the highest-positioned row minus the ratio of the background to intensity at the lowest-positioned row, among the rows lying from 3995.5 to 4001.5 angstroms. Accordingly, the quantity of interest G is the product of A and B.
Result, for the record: -0.10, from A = -0.11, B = 0.89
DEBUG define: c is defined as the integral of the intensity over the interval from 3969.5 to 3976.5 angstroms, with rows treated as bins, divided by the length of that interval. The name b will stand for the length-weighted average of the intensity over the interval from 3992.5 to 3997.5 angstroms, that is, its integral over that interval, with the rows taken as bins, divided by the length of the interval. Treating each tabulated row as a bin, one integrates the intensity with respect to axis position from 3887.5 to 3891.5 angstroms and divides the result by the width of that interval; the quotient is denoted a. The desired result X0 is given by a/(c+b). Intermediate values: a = 6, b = 10.4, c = 5.1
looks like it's 0.41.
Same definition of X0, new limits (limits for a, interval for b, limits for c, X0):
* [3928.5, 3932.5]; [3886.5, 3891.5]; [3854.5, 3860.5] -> 0.27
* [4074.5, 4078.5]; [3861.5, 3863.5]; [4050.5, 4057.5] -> 0.56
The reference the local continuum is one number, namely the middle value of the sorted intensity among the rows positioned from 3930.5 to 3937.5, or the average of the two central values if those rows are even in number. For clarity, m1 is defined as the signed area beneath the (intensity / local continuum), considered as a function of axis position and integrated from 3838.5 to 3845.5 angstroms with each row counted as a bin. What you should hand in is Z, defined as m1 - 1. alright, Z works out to 16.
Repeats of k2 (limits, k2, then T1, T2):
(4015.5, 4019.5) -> 1.92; 12.1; 11.15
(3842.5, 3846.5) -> 1.92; 6.4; 5.871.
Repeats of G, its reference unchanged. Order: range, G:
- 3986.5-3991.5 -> -0.10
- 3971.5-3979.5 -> -1.64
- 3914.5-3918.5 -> 0.24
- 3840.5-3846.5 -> -0.14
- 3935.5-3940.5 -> -2.57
